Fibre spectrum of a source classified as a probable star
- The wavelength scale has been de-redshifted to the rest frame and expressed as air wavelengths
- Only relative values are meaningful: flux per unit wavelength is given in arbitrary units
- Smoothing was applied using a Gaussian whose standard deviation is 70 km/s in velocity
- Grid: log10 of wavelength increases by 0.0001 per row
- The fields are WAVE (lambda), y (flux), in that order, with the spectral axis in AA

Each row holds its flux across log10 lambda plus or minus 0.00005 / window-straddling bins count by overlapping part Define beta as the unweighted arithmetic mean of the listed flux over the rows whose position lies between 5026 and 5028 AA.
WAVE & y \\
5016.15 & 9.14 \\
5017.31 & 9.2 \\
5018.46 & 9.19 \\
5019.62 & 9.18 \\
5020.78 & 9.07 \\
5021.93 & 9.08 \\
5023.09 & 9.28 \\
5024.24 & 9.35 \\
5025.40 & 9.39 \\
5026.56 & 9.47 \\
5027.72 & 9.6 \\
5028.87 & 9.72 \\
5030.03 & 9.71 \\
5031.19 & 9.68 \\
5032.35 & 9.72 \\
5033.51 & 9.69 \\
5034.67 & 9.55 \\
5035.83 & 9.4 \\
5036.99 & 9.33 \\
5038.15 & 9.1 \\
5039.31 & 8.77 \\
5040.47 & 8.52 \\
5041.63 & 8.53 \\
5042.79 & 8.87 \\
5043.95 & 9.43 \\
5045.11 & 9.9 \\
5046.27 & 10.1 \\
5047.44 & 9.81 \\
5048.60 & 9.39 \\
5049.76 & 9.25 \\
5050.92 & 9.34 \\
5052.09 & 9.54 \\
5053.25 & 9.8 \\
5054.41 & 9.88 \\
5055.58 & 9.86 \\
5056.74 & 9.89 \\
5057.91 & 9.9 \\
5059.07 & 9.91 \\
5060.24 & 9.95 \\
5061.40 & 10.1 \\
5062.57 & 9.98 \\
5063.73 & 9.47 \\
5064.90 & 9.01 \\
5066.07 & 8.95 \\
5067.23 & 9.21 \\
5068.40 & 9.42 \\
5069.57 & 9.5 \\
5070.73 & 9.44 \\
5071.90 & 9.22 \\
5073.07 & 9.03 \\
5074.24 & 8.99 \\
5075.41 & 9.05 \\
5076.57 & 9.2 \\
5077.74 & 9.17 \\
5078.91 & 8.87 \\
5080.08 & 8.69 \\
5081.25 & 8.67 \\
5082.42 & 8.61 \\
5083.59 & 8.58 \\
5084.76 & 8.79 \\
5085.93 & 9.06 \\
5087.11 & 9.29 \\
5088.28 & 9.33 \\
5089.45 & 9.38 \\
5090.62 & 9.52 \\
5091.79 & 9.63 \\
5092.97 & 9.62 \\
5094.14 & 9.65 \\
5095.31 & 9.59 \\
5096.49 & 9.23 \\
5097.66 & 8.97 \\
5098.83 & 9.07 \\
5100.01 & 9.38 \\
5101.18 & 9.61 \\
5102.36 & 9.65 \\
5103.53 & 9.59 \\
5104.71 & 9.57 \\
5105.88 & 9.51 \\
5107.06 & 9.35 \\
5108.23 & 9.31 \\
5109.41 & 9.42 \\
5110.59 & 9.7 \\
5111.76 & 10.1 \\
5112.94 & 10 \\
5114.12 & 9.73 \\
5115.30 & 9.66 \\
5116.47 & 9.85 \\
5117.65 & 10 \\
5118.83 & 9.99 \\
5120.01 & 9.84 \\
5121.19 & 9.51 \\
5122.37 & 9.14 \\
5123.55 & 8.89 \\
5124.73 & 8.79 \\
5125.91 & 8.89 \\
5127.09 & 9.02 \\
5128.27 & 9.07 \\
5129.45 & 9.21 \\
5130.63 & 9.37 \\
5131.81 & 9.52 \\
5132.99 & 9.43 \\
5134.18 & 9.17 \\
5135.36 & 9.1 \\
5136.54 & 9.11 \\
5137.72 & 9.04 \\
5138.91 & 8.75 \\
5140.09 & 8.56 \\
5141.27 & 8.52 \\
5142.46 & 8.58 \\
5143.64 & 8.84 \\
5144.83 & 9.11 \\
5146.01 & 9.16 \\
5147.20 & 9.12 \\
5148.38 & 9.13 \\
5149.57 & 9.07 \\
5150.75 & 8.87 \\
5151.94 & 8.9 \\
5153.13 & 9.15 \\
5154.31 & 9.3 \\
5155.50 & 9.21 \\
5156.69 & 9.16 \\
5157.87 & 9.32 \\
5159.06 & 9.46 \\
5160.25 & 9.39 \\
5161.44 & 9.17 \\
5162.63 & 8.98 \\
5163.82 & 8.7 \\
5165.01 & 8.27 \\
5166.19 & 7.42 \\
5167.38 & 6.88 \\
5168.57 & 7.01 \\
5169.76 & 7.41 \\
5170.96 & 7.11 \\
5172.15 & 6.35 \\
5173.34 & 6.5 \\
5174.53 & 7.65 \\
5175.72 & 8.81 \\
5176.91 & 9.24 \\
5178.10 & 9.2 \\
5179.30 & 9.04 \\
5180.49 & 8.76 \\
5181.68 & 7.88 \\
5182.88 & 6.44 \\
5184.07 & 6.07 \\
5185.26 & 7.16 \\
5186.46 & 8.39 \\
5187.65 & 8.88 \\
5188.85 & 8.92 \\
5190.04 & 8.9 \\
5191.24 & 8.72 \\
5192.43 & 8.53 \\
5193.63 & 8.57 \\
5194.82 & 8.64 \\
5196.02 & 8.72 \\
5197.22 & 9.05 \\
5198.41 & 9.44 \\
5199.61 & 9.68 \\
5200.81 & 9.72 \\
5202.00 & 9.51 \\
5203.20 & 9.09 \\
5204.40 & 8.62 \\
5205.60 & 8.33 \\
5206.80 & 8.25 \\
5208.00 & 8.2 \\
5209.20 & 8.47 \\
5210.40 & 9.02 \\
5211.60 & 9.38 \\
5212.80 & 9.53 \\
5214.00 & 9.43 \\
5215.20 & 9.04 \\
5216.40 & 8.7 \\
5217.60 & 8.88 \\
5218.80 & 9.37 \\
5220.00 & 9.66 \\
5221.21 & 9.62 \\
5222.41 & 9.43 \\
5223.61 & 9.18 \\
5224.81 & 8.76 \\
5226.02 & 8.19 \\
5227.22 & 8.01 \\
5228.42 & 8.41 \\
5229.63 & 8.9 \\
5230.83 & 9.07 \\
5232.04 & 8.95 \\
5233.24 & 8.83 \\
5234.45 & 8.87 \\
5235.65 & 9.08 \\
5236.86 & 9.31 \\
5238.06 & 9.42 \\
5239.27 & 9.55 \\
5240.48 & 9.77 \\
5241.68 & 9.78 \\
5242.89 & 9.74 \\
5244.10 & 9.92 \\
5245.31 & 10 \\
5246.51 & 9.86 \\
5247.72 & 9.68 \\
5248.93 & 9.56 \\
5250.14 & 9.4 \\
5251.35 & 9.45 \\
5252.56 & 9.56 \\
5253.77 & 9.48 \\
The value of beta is 9.5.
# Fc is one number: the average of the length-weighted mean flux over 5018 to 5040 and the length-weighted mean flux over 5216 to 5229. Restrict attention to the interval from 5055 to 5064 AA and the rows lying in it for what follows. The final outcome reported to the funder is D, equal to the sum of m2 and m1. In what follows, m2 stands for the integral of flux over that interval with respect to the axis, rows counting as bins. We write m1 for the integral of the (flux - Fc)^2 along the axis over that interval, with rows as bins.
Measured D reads 94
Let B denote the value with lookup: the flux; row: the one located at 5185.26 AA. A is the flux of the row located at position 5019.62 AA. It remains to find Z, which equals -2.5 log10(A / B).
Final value -0.27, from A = 9.18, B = 7.16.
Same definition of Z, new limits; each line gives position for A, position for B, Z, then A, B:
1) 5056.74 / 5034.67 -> -0.04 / 9.89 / 9.55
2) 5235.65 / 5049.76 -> 0.02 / 9.08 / 9.25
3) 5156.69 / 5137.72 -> -0.01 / 9.16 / 9.04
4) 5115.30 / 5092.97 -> 0.00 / 9.66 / 9.62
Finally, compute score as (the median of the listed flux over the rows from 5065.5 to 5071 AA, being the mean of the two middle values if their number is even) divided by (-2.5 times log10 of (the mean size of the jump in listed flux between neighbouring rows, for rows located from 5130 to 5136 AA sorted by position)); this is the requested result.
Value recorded 4.5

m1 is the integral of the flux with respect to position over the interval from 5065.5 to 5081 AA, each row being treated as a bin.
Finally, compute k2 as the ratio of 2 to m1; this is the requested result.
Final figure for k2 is 0.014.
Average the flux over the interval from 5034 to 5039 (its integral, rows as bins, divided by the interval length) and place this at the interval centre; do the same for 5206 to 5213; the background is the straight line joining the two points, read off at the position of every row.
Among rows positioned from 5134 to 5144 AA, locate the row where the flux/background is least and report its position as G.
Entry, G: 5141.27 AA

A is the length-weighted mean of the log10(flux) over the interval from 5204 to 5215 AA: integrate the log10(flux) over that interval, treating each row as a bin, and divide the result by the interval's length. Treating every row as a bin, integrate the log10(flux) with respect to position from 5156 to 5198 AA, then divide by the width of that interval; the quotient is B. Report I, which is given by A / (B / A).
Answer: 0.98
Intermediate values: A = 0.94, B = 0.913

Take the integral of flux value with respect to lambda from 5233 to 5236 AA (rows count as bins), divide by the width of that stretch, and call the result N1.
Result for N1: 8.9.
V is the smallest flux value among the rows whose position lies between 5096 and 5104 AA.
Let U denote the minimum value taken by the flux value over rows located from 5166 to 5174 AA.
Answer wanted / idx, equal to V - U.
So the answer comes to 2.6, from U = 6.35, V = 8.97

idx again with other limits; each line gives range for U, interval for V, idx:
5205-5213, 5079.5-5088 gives 0.4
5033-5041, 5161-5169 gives -1.6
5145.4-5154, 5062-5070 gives 0.1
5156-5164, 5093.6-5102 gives 0.3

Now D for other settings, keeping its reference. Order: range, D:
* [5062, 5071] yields 86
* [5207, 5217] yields 92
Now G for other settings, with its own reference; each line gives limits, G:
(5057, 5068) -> 5066.07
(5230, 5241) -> 5233.24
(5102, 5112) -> 5108.23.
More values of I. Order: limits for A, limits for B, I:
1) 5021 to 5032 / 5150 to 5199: 1.04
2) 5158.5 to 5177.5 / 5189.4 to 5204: 0.85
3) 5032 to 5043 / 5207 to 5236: 0.97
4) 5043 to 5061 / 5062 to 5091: 1.02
